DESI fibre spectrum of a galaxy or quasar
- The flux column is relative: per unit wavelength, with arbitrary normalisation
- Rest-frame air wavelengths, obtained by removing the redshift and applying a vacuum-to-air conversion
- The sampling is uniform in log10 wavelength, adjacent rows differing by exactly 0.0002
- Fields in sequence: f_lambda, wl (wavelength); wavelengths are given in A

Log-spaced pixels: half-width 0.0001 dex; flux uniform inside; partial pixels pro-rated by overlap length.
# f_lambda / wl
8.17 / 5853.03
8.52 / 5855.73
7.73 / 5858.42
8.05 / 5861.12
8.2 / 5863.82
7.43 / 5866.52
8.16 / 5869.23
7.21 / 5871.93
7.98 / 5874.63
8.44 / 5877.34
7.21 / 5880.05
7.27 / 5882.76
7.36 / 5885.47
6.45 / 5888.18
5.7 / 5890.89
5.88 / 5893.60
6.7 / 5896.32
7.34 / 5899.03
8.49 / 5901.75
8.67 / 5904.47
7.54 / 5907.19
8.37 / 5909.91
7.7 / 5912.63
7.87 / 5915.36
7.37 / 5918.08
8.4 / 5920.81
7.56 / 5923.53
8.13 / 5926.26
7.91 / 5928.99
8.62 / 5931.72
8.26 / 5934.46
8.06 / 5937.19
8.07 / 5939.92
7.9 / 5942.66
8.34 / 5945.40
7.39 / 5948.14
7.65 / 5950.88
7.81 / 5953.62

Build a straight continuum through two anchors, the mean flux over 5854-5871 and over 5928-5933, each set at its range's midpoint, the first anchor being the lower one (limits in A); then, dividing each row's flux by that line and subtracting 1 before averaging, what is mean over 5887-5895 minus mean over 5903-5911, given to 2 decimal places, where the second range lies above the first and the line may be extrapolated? -0.26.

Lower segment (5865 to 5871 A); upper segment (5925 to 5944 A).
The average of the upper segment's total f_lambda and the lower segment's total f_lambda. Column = 36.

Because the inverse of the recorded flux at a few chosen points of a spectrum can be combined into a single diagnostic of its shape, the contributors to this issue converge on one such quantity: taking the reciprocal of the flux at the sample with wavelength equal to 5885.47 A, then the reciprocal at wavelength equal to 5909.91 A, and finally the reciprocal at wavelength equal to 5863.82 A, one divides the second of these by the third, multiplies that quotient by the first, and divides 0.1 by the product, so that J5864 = 0.75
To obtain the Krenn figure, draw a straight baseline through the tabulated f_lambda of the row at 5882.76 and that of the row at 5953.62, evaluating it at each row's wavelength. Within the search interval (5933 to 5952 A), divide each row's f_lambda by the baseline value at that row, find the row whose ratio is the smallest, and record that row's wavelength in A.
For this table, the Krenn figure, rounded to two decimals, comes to 5948.14 A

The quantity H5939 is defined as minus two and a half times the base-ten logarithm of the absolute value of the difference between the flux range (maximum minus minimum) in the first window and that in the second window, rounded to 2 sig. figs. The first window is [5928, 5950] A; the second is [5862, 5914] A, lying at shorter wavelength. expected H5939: -0.60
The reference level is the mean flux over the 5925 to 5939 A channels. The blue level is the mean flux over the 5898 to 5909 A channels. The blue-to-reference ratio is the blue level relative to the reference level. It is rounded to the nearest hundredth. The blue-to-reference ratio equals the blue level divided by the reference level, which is 0.98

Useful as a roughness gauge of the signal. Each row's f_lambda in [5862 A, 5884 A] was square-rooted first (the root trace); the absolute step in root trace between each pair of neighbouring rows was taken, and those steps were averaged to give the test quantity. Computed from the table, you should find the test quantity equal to 0.13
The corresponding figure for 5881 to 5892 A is 0.11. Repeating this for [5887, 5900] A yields 0.12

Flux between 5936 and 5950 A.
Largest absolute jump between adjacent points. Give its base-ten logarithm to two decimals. -0.02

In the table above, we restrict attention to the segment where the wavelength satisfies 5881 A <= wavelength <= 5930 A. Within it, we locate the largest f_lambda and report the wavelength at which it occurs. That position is 5904.47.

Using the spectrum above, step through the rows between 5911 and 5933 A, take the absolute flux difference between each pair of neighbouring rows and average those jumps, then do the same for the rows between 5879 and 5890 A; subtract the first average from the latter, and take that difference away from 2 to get 2.22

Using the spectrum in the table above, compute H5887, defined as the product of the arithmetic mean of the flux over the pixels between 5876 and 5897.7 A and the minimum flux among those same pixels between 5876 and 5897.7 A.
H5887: 39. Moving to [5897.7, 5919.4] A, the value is 58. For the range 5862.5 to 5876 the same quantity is 56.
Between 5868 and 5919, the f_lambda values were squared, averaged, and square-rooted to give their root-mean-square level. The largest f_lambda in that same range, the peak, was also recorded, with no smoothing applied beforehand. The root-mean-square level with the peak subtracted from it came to -1.17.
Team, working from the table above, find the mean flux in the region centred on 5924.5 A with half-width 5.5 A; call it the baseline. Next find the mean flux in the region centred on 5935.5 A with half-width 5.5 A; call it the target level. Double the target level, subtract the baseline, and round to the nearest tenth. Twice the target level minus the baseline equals 8.5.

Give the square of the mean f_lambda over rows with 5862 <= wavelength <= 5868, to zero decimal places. 61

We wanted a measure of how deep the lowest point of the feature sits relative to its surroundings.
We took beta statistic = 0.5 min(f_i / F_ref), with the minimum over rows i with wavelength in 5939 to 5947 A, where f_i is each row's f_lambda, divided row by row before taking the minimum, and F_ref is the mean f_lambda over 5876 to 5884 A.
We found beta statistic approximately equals 0.52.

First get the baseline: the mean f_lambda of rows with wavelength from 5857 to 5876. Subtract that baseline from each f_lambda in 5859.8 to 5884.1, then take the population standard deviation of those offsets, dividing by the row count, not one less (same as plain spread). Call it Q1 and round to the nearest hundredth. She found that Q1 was 0.46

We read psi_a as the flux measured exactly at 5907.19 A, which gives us 7.54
